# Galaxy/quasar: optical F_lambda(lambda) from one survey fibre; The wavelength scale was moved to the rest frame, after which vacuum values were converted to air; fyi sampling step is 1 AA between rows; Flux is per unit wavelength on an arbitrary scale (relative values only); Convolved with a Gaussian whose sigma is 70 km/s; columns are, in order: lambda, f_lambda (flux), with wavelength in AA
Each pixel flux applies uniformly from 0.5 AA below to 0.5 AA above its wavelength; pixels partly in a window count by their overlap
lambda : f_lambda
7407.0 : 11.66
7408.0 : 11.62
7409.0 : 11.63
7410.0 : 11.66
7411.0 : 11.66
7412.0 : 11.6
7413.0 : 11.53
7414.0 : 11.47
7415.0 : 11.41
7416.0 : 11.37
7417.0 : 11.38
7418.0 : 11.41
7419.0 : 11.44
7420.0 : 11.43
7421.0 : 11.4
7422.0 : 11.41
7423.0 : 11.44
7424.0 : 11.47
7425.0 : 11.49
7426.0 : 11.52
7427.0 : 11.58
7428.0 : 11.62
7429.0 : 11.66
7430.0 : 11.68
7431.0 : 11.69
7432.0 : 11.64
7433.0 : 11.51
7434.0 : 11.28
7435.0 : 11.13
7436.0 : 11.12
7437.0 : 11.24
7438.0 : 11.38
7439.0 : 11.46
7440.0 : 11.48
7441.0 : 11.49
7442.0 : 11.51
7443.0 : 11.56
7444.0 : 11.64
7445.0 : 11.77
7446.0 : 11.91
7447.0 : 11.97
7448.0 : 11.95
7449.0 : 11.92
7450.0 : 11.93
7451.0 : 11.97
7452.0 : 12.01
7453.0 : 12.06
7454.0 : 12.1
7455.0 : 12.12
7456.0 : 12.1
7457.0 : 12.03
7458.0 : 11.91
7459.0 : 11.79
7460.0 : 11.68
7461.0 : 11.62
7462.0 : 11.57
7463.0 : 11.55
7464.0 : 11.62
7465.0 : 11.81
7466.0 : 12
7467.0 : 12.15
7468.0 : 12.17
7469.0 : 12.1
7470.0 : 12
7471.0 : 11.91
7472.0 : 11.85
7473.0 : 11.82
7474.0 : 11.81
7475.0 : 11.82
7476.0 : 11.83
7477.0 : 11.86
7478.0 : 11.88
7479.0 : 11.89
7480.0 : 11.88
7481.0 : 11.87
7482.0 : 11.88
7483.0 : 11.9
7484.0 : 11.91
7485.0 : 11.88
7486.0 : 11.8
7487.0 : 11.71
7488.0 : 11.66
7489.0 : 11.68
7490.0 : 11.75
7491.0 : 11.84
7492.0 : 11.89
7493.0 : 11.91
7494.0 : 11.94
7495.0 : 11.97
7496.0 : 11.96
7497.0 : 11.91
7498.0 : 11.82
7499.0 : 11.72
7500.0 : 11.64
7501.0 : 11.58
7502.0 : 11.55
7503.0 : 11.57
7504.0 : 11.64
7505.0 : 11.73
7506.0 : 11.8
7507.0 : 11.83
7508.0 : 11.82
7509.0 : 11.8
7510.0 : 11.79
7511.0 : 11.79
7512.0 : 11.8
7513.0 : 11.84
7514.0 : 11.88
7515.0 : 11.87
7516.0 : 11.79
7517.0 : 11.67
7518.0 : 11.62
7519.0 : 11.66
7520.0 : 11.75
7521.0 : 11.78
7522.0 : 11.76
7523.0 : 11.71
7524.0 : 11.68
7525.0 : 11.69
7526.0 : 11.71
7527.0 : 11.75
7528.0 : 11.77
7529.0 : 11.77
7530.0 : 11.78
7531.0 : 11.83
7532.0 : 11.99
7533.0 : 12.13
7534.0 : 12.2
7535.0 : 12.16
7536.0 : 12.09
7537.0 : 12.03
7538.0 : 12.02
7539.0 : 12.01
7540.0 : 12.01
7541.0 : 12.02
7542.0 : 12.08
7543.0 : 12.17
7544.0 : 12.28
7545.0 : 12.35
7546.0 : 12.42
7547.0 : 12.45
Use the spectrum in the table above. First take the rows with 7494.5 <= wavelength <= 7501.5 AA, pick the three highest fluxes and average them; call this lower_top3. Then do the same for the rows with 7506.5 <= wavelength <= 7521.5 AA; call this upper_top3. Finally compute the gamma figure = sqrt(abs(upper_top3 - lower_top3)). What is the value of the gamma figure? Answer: 0.29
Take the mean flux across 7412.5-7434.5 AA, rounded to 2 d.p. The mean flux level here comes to 11.49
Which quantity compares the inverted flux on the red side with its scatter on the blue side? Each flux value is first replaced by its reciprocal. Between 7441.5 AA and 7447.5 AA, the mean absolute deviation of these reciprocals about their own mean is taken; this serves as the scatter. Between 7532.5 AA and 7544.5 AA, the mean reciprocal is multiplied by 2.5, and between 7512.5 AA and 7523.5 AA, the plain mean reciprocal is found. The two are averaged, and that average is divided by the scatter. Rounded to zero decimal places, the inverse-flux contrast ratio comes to 128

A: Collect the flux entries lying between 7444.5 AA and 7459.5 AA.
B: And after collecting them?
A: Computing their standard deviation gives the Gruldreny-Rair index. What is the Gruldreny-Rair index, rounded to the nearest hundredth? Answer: 0.10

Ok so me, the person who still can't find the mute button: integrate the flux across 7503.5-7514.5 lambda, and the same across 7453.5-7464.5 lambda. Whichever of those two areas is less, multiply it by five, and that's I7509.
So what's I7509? 649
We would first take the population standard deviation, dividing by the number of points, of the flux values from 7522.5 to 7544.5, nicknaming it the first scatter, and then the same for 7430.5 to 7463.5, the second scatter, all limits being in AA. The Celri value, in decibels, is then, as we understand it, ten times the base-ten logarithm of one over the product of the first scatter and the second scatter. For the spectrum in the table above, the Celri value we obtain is 13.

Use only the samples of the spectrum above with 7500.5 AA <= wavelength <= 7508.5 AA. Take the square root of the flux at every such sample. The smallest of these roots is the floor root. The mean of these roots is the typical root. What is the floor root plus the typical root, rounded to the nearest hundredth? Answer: 6.82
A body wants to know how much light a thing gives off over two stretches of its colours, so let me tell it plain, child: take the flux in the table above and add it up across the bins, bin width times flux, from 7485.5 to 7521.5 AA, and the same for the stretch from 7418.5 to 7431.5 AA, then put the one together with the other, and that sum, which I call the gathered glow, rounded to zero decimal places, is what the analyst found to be 574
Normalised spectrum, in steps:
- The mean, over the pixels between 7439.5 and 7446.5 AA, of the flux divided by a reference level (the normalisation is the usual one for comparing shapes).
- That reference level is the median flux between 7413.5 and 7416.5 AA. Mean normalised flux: 1.02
